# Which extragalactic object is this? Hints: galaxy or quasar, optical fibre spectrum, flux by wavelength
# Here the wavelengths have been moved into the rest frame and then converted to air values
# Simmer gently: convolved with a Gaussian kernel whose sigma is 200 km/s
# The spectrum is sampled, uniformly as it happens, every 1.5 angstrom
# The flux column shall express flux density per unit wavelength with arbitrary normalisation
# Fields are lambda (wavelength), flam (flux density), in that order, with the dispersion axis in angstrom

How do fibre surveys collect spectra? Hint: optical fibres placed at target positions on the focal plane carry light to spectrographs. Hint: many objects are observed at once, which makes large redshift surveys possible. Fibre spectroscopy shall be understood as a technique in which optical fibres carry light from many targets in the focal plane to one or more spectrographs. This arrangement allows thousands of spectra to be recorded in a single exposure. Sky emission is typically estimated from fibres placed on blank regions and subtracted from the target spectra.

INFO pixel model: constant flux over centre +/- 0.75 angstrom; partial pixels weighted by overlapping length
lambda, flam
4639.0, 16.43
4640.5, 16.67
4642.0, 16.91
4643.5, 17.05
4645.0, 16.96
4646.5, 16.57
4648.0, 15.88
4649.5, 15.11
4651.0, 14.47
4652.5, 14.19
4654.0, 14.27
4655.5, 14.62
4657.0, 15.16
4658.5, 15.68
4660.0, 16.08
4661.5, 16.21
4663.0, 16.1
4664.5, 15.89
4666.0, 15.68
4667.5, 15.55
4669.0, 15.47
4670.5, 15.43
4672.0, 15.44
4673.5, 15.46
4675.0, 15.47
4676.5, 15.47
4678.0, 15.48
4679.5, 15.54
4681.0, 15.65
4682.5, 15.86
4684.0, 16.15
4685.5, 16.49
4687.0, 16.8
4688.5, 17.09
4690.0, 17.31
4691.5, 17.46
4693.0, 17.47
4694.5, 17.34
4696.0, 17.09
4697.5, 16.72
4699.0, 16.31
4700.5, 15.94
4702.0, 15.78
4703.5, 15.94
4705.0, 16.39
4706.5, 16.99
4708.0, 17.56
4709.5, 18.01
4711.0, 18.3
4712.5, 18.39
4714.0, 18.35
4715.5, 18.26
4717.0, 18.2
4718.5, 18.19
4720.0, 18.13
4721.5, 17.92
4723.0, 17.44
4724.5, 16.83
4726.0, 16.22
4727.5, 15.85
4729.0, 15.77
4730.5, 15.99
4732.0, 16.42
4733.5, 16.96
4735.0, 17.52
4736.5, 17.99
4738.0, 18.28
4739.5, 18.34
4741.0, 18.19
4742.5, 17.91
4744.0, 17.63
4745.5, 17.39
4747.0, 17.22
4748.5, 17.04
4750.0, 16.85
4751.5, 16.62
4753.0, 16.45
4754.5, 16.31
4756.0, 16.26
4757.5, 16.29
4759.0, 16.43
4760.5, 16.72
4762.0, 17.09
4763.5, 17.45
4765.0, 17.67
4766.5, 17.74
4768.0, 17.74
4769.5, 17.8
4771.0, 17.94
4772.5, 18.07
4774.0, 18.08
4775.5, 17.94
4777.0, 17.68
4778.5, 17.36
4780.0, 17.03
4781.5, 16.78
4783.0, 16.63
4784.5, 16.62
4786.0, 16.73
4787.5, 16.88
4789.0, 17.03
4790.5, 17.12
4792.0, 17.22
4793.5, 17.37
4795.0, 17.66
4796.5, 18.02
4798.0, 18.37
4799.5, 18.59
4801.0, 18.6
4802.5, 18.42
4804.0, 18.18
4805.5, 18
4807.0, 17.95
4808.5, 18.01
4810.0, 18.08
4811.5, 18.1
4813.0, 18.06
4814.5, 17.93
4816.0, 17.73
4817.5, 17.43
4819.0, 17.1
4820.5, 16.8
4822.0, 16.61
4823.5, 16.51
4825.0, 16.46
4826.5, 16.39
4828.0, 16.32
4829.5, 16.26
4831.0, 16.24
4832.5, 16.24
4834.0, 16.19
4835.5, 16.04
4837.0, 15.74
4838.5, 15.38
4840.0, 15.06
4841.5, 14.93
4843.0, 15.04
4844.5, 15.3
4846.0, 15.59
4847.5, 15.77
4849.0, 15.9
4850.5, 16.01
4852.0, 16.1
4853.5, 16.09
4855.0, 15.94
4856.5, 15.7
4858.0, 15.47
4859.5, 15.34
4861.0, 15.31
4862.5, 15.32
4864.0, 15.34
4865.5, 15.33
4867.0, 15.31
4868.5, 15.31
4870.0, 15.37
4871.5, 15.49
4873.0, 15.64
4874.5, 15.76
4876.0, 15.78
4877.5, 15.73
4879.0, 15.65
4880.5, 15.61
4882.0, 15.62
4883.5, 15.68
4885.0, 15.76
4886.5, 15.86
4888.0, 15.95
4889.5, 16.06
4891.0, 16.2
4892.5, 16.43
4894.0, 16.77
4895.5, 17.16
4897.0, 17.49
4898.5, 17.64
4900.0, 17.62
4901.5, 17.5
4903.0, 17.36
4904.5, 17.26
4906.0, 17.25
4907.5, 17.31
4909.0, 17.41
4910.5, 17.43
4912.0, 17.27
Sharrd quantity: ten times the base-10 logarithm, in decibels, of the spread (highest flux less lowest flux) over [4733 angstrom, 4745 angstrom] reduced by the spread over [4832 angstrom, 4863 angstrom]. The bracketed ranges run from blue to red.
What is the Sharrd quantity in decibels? -12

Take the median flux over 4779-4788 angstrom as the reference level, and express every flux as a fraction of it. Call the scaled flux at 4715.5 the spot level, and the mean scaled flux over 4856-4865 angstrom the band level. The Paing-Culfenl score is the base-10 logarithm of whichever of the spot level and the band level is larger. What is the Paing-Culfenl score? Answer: 0.037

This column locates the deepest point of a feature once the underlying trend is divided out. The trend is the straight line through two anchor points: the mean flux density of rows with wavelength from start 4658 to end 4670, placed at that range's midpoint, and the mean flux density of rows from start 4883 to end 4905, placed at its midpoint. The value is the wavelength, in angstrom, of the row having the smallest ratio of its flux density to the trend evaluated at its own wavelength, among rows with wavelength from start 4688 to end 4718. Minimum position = 4702.0 angstrom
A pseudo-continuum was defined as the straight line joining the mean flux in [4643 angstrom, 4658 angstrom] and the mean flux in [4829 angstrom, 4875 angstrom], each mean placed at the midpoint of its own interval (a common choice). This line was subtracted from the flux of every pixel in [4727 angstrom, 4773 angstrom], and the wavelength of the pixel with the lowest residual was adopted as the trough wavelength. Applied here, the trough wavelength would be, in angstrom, 4729.0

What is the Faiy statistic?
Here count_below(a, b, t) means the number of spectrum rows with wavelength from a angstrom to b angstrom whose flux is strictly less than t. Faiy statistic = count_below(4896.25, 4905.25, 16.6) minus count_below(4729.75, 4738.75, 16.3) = -1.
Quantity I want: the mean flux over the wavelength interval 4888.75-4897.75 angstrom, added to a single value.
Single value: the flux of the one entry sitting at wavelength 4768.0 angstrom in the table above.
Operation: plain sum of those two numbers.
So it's 34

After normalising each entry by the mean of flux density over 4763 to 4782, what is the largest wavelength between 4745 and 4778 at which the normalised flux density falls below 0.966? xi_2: 4760.5 angstrom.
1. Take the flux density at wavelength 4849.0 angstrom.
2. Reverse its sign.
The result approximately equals -15.9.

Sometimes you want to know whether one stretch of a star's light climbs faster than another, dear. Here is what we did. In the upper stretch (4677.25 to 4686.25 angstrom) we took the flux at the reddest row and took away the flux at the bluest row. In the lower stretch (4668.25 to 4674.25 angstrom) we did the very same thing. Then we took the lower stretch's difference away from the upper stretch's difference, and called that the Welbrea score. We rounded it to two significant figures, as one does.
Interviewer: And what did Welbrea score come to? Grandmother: 1.0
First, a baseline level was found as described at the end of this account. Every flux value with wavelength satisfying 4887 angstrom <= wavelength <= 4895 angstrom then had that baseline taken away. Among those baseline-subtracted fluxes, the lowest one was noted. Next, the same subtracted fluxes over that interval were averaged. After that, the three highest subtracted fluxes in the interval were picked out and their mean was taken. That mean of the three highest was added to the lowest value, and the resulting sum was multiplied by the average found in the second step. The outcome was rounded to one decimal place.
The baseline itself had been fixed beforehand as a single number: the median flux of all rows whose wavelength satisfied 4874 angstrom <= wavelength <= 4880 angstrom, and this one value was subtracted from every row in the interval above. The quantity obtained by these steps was 0.5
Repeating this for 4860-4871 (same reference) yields 0.3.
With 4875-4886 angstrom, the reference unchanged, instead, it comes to 0.0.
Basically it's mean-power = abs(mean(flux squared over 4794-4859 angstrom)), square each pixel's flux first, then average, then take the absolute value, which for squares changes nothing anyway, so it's 282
